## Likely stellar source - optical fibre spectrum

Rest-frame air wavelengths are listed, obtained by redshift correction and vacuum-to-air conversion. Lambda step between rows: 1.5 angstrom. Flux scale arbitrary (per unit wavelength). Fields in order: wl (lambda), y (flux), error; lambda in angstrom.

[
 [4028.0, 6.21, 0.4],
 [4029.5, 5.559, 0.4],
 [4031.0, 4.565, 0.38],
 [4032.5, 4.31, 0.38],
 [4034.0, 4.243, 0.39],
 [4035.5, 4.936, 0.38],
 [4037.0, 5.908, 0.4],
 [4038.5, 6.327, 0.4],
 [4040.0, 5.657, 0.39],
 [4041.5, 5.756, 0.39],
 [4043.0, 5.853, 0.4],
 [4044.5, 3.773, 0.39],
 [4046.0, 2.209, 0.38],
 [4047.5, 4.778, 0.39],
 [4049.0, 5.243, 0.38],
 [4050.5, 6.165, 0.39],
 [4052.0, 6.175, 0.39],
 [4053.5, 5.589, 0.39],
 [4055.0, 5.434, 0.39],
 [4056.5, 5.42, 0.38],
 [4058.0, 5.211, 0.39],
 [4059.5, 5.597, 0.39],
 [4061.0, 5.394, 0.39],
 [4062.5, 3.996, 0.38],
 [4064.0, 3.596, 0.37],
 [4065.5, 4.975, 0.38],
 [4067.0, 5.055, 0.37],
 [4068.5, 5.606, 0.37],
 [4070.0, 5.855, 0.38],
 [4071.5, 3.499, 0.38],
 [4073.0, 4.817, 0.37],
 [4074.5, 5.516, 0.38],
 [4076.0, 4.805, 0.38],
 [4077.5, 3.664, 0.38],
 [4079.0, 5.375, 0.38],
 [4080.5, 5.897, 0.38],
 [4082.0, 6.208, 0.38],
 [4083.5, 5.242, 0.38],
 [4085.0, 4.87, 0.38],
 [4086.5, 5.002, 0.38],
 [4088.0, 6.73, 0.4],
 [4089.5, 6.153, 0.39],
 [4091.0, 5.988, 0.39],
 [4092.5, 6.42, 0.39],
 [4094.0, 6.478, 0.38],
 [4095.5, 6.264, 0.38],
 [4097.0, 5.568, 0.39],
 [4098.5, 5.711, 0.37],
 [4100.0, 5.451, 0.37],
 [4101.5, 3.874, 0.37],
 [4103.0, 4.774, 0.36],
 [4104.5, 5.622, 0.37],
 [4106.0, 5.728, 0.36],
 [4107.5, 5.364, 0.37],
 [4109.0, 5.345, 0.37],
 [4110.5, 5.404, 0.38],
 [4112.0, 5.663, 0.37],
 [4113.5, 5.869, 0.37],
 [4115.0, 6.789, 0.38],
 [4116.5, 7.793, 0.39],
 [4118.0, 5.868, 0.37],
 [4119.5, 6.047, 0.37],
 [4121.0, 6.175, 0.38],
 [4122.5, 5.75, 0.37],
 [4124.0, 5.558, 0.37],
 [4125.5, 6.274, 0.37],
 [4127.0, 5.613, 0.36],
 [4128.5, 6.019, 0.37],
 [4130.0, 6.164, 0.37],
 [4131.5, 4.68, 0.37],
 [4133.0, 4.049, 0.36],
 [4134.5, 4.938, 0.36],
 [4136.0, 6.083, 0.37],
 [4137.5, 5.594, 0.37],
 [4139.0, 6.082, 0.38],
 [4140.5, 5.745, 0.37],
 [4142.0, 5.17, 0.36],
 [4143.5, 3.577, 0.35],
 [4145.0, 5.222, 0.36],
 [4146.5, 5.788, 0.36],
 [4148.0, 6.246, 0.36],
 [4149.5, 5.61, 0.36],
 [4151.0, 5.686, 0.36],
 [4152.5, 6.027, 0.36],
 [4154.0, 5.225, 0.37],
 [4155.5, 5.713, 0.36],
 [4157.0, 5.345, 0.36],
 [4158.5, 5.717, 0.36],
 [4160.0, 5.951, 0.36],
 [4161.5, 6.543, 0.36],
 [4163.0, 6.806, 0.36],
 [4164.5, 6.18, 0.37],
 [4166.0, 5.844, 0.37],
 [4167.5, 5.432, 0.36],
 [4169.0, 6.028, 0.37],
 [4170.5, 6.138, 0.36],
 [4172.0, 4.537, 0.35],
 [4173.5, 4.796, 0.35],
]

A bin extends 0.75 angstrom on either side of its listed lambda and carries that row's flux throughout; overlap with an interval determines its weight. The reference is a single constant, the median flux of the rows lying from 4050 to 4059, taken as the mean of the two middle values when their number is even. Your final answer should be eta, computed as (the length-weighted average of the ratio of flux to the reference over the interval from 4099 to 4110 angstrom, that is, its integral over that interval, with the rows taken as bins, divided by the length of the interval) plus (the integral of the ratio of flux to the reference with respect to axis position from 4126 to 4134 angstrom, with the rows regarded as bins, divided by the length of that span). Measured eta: 1.91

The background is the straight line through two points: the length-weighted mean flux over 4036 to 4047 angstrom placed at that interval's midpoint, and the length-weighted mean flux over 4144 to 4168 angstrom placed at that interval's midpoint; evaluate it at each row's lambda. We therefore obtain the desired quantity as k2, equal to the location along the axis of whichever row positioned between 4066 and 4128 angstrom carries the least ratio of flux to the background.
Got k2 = 4071.5 angstrom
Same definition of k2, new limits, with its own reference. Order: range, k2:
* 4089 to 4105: 4101.5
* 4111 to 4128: 4124.0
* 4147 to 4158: 4154.0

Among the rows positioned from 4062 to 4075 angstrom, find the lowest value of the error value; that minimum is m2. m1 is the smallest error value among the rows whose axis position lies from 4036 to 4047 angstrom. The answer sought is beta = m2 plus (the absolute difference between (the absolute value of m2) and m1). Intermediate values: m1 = 0.380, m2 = 0.370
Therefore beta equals 0.380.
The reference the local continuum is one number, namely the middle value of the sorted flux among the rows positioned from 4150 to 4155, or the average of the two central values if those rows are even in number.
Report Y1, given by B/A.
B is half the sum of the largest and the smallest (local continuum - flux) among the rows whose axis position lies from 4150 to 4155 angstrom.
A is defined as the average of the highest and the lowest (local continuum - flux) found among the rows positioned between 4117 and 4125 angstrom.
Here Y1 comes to -0.3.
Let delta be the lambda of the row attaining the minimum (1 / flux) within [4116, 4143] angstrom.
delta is 4116.5 angstrom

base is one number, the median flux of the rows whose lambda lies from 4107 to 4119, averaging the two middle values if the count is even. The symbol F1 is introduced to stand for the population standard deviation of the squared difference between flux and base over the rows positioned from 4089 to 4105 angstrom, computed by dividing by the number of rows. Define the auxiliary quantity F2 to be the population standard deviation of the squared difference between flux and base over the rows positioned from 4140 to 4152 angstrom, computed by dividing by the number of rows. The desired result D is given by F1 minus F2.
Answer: -0.6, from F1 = 1.0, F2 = 1.5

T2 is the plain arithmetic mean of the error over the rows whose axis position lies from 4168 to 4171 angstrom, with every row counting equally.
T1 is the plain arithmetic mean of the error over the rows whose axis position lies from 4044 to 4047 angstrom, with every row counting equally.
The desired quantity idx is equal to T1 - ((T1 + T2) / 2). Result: 0.010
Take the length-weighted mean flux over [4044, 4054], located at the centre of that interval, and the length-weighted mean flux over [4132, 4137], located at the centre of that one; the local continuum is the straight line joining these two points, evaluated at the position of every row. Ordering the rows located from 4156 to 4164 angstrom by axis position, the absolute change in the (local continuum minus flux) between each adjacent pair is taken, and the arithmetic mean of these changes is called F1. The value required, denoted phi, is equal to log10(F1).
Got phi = -0.4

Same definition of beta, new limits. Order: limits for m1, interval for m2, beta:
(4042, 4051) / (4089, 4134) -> 0.380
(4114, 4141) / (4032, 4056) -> 0.400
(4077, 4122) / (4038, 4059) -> 0.400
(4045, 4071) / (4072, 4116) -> 0.370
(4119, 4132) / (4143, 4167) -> 0.360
